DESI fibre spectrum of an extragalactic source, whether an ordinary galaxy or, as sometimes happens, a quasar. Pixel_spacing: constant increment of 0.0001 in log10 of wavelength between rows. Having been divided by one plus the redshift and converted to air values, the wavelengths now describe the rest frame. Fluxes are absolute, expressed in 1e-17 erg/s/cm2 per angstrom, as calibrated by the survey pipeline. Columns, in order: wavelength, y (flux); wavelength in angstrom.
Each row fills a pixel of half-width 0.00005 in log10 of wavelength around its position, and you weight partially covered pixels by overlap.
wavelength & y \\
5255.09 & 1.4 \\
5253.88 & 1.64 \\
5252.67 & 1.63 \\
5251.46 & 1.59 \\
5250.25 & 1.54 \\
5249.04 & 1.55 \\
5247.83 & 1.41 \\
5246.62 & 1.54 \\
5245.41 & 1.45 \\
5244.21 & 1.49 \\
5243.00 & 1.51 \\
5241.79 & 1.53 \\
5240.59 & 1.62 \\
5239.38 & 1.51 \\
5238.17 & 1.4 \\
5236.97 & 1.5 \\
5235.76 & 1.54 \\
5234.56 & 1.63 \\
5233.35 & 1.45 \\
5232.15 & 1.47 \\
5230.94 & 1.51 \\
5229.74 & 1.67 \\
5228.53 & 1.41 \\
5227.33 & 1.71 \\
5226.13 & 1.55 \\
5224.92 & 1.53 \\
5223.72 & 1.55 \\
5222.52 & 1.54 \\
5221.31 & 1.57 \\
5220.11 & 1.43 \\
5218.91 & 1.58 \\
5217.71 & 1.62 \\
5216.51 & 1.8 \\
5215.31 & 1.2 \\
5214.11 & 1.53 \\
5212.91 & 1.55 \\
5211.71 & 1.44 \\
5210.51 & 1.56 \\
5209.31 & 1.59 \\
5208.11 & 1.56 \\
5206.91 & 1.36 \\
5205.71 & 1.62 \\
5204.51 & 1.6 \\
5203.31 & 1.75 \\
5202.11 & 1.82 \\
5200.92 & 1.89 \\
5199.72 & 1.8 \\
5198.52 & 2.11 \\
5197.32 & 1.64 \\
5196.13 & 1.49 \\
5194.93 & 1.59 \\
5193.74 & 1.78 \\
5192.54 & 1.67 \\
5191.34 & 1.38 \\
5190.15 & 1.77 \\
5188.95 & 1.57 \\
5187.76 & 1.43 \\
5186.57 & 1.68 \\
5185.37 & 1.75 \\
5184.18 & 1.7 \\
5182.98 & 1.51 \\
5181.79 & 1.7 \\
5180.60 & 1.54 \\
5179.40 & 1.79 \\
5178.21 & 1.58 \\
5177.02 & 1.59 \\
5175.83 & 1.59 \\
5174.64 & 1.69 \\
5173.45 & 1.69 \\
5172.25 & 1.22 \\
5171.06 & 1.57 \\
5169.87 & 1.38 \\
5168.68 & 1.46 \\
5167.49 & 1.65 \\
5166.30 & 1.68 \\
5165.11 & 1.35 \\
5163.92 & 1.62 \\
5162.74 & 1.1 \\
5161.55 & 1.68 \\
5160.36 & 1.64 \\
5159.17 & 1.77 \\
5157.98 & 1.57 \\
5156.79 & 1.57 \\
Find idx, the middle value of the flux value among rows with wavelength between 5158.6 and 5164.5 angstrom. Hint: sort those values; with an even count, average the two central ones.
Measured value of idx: 1.64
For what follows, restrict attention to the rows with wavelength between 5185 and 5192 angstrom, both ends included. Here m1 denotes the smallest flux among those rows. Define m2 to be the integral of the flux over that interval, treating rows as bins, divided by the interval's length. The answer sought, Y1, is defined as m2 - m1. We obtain 0.21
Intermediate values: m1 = 1.38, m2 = 1.59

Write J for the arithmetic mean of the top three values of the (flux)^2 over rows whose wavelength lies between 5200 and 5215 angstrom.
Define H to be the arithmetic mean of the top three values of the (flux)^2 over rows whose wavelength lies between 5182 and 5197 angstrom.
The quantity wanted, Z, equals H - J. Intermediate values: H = 3.12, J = 3.32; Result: -0.2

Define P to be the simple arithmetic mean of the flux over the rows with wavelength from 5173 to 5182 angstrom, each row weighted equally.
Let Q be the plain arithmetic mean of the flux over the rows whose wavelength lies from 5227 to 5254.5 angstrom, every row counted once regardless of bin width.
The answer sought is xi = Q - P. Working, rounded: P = 1.65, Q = 1.53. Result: -0.11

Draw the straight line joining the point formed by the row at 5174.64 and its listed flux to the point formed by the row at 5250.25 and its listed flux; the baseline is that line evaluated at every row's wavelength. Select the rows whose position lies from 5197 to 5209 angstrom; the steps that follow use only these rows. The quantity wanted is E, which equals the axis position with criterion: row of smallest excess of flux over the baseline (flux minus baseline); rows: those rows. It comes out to 5206.91 angstrom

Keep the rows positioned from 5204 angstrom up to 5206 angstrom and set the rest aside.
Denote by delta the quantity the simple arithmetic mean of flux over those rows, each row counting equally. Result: 1.61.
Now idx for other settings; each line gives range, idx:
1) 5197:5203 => 1.82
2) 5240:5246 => 1.51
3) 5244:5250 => 1.49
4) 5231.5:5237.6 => 1.50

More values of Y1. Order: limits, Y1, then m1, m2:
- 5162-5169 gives 0.38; 1.1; 1.48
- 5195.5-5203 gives 0.30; 1.49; 1.79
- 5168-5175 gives 0.28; 1.22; 1.50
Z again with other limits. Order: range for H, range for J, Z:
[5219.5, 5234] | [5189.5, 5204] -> -1.1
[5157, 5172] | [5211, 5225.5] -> 0.1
